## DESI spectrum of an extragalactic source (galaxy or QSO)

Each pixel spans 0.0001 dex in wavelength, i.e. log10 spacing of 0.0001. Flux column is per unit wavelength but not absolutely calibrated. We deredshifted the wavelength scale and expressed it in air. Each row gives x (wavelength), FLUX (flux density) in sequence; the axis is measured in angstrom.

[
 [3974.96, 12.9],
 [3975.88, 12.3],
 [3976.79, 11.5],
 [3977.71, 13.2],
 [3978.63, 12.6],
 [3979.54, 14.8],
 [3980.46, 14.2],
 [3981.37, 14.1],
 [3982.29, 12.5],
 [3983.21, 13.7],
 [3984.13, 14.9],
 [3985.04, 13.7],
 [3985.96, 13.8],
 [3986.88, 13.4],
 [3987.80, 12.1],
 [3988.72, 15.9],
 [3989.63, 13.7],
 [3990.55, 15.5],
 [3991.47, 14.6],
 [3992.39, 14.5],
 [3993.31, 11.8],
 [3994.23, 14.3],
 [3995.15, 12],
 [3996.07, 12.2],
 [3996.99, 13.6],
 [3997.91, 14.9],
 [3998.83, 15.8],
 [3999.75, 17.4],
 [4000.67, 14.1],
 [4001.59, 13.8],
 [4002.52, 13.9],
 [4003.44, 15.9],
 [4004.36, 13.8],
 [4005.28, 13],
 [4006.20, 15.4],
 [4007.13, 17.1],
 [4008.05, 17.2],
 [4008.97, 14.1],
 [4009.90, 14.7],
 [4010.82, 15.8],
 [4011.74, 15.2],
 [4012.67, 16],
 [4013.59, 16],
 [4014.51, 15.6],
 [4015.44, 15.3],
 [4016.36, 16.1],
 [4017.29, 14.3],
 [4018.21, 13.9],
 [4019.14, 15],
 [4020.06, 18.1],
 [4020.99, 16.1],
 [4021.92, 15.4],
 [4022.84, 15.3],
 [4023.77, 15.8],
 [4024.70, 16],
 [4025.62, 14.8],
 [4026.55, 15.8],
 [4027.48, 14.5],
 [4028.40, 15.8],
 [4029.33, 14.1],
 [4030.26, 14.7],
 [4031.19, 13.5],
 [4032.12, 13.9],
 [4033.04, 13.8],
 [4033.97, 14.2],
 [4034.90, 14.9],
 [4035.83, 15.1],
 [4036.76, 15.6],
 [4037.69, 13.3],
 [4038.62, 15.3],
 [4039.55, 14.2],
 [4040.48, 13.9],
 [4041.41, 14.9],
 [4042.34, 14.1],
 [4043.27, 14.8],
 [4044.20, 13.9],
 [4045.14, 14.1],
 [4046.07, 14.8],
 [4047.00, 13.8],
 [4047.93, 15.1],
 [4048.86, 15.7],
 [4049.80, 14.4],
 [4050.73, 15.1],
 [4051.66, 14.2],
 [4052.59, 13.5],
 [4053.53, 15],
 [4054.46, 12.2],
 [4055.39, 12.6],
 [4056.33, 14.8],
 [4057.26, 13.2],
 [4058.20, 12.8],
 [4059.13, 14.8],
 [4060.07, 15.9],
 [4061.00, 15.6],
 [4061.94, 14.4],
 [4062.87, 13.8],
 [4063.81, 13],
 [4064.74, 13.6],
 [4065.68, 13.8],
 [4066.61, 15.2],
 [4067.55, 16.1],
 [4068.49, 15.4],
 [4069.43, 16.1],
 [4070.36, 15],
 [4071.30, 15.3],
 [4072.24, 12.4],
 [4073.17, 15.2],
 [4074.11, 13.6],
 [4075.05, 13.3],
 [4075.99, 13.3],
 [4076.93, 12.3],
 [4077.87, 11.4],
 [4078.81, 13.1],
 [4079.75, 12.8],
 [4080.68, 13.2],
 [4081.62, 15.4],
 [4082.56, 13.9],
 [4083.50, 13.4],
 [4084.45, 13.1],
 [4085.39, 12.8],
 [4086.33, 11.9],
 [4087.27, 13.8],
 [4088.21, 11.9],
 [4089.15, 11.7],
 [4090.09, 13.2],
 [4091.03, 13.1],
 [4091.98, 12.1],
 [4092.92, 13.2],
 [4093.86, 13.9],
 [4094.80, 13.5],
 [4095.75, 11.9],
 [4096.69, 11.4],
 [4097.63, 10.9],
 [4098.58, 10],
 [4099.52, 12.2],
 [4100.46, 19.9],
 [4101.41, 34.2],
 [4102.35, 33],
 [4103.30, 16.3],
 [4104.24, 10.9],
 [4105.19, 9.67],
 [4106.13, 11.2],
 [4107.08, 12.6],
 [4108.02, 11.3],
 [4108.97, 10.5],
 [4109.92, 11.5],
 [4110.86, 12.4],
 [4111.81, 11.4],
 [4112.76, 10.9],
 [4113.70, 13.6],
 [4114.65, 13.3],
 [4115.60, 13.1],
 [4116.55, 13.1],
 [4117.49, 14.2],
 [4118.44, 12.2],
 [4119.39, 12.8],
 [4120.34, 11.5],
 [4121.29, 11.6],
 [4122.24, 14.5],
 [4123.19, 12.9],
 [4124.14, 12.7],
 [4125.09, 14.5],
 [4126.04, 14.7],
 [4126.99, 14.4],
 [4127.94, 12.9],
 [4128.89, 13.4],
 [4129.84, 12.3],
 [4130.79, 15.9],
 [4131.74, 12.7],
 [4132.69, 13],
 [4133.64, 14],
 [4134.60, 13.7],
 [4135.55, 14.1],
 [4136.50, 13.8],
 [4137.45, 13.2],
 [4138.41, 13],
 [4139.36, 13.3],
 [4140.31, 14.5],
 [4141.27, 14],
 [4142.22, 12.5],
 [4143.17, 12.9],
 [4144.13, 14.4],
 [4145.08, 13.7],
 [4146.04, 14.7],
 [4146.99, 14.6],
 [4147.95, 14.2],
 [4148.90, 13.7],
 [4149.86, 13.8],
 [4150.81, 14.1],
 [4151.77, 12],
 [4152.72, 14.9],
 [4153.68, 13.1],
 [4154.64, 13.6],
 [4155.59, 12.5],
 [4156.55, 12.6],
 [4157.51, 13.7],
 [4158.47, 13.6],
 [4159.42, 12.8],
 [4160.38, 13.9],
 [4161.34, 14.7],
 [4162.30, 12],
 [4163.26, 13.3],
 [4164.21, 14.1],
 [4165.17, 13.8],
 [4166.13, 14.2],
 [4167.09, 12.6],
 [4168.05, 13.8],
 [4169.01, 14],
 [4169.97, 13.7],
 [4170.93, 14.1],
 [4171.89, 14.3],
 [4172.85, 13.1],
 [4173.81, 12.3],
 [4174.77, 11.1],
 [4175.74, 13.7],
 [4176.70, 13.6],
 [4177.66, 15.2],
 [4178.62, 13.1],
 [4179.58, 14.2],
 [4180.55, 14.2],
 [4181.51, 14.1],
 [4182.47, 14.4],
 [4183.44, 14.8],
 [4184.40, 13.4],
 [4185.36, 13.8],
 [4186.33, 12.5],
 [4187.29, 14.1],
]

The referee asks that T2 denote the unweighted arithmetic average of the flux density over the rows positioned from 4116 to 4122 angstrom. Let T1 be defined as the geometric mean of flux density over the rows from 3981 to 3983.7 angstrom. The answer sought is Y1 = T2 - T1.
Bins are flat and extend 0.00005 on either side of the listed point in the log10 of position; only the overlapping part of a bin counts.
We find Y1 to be -0.8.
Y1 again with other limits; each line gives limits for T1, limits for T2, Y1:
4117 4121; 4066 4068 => 3.0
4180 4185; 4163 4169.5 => -0.5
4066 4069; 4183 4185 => -1.5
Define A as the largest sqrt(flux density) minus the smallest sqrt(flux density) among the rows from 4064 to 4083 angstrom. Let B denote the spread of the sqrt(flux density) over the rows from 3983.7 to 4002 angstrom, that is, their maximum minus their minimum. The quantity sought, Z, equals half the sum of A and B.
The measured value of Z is 0.69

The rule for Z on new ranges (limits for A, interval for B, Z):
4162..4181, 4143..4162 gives 0.48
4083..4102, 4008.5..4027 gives 1.61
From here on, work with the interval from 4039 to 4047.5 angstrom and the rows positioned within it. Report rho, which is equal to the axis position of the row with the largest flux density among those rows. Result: 4041.41 angstrom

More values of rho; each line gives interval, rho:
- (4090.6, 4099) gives 4093.86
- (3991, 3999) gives 3998.83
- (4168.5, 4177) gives 4171.89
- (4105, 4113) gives 4107.08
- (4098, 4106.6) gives 4101.41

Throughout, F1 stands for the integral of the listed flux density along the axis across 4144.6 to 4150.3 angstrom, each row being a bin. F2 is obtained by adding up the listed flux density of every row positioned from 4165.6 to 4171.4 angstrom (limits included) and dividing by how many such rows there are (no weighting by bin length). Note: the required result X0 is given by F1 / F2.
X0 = 5.86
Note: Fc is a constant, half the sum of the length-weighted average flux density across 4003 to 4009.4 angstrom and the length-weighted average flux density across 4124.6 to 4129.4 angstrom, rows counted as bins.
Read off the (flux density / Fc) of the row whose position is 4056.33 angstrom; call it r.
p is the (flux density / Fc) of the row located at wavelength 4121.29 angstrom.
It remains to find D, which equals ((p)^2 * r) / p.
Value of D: 0.81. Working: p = 0.79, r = 1.01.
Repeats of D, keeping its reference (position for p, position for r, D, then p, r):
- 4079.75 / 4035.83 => 0.91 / 0.88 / 1.03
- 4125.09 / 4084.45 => 0.89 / 0.99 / 0.90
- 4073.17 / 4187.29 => 1.01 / 1.04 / 0.97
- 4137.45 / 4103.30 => 1.01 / 0.90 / 1.12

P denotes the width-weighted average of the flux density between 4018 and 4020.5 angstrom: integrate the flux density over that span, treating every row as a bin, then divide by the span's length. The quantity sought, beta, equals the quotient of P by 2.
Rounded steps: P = 15.8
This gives 7.91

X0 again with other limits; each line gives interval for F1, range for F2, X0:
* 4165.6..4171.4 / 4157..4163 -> 5.92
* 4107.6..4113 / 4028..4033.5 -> 4.28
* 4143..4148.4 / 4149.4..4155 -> 5.62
